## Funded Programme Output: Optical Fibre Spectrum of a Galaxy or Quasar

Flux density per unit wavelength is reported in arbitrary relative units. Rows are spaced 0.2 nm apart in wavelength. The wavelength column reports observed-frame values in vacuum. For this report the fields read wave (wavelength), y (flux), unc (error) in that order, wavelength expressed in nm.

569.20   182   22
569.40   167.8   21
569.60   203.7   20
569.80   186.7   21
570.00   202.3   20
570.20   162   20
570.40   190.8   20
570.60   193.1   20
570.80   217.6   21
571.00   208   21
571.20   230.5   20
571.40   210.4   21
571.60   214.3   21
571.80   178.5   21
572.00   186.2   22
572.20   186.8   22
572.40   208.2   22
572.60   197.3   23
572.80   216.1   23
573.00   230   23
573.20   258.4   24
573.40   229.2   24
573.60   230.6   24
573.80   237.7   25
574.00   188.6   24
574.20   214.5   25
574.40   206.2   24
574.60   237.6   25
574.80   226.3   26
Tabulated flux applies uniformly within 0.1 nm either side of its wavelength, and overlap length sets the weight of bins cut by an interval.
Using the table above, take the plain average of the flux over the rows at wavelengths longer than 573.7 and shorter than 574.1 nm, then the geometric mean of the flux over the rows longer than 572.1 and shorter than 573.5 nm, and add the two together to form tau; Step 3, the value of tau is 430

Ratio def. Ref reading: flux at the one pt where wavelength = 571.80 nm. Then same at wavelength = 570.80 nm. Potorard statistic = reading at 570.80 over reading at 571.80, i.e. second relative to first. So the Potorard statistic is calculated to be 1.22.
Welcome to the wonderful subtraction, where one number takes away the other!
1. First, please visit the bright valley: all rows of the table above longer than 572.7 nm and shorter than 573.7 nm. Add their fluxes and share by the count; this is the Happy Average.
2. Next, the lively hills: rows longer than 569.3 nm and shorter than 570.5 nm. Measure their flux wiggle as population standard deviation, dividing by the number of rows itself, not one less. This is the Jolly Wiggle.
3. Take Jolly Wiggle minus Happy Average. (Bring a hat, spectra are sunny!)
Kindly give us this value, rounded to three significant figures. -217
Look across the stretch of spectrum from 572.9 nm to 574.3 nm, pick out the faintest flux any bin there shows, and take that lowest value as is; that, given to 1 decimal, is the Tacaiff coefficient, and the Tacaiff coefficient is 188.6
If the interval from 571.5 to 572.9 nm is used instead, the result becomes 178.5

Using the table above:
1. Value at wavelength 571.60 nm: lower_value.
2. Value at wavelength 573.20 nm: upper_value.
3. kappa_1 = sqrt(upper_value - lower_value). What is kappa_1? 6.6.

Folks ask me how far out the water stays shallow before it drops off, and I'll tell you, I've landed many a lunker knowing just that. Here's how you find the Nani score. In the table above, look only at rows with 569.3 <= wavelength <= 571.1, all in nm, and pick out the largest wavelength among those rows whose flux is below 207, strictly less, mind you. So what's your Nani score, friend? 570.60 nm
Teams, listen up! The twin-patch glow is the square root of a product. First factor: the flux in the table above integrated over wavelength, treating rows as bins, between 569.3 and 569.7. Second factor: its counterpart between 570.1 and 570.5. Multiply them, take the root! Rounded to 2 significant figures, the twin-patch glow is 72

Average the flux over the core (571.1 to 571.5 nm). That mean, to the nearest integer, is 220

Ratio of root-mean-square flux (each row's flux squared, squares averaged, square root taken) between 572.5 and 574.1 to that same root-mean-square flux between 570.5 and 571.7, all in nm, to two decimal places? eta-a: 1.06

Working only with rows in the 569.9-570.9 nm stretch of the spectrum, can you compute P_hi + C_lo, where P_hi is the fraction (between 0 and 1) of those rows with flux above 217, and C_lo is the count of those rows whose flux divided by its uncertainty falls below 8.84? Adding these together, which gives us 1.2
